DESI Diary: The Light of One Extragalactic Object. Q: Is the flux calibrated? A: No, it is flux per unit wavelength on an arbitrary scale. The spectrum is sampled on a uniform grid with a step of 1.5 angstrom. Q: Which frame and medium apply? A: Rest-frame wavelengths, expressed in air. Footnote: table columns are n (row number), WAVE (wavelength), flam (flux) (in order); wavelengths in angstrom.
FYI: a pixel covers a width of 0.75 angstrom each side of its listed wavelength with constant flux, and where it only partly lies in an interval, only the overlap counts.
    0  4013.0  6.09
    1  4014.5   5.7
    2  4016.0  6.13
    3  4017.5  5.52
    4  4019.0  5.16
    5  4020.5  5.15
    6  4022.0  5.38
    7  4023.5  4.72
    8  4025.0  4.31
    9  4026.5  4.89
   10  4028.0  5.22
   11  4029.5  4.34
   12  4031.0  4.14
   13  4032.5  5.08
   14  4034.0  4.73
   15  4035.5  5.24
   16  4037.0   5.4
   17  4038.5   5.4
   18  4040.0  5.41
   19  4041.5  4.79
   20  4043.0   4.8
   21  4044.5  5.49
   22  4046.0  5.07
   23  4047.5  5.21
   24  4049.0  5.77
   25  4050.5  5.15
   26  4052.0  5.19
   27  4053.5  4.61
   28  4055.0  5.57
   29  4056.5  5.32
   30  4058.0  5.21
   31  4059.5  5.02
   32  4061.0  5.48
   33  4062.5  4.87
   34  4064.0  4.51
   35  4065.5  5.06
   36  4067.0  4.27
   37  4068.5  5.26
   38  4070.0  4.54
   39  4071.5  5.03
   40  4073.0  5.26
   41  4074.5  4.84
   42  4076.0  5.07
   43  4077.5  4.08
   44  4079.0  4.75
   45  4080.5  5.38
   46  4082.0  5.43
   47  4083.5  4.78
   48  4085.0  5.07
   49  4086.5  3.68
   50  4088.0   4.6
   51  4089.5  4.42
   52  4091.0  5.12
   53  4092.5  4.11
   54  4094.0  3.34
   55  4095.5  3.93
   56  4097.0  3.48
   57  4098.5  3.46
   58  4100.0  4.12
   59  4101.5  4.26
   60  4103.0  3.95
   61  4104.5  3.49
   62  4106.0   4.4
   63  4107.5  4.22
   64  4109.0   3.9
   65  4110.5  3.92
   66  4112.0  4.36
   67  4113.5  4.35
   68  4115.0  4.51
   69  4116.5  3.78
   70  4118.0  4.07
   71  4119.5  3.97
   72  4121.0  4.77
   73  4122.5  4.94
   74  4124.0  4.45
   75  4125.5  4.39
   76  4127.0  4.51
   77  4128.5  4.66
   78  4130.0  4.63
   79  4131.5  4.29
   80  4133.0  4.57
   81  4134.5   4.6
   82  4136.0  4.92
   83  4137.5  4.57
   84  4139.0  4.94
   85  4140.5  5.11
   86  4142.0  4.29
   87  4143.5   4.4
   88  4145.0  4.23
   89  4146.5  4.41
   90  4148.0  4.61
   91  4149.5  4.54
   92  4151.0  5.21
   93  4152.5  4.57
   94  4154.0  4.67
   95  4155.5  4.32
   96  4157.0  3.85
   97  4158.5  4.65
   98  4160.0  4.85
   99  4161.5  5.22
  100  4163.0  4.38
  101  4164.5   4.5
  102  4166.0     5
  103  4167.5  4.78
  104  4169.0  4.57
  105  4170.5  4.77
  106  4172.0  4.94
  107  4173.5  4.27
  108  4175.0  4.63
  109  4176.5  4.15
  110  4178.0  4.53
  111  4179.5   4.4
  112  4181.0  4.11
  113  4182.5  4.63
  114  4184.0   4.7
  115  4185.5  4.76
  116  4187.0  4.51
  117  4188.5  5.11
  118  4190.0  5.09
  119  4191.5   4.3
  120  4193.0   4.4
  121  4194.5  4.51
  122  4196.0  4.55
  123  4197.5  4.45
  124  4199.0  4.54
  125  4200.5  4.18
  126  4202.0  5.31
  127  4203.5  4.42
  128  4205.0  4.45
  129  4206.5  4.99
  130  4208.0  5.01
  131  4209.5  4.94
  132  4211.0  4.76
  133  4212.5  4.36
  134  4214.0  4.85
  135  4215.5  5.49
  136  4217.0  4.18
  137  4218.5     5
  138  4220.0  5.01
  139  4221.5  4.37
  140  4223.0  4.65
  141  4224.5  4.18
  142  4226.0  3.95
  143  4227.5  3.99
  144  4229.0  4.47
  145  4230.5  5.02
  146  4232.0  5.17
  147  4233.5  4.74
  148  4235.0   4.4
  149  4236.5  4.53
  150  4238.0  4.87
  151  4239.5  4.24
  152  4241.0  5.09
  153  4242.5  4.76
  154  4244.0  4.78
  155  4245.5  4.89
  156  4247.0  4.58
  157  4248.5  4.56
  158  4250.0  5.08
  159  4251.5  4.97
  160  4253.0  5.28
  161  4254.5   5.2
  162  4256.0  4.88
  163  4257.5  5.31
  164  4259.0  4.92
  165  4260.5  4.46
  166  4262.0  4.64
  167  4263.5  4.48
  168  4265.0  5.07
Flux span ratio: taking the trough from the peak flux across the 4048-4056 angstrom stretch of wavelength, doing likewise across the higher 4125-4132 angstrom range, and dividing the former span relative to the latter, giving 3.1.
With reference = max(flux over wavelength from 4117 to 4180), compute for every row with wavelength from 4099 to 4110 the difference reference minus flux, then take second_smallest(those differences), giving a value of 1.0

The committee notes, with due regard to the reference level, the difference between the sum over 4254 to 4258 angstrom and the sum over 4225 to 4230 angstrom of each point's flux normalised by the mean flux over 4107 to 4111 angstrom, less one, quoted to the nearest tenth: 0.7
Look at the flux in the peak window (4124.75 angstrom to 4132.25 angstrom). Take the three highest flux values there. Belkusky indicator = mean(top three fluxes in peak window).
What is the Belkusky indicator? 4.6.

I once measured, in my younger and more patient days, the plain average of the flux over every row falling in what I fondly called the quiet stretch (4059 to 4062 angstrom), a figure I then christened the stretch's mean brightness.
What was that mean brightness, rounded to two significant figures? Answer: 5.2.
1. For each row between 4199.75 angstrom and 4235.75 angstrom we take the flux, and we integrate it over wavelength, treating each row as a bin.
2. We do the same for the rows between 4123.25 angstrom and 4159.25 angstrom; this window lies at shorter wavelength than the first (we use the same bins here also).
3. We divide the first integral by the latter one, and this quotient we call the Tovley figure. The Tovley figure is 1.02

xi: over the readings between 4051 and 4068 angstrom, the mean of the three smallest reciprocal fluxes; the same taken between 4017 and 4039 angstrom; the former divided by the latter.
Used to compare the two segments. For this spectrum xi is 1.00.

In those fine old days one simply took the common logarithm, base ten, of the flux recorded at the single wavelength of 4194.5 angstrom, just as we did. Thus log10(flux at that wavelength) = 0.654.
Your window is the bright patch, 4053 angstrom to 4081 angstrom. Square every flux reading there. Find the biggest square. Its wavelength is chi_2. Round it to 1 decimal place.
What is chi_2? 4055.0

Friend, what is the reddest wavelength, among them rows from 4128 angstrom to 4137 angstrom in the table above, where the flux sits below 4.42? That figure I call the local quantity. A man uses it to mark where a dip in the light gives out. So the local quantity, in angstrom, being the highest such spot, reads 4131.5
